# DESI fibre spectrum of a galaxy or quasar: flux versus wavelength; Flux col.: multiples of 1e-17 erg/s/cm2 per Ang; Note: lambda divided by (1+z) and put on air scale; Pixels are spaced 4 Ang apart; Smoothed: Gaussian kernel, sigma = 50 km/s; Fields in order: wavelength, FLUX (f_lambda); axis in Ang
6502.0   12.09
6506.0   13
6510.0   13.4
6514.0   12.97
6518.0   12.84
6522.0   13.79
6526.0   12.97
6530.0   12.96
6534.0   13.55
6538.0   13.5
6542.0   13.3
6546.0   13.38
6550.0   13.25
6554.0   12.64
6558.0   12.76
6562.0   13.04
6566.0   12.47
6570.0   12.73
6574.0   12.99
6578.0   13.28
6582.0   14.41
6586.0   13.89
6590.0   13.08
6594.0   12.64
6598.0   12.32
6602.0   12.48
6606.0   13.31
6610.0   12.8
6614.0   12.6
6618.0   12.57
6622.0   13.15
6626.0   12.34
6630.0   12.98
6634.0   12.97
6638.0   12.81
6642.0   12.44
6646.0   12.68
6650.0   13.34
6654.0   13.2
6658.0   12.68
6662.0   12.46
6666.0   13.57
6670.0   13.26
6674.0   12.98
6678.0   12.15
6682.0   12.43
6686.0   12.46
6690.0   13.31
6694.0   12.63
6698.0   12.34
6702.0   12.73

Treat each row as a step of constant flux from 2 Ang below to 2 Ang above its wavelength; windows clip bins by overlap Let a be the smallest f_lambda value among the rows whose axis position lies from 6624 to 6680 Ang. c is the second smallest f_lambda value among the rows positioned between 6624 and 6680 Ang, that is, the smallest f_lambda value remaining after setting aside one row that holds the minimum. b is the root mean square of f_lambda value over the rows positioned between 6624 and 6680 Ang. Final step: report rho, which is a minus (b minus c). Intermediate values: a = 12.15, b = 12.9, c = 12.34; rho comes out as 11.6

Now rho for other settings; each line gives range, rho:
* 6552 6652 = 11.7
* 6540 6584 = 12.0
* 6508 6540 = 12.5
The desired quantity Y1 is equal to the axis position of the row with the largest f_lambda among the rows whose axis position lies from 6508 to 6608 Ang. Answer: 6582.0 Ang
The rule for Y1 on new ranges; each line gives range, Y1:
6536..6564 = 6538.0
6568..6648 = 6582.0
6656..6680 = 6666.0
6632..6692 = 6666.0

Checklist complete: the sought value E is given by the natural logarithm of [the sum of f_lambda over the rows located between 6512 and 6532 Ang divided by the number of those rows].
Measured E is 2.57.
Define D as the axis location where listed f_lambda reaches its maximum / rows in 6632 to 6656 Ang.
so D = 6650.0 Ang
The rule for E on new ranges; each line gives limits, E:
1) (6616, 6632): 2.55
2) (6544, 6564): 2.57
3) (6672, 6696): 2.54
